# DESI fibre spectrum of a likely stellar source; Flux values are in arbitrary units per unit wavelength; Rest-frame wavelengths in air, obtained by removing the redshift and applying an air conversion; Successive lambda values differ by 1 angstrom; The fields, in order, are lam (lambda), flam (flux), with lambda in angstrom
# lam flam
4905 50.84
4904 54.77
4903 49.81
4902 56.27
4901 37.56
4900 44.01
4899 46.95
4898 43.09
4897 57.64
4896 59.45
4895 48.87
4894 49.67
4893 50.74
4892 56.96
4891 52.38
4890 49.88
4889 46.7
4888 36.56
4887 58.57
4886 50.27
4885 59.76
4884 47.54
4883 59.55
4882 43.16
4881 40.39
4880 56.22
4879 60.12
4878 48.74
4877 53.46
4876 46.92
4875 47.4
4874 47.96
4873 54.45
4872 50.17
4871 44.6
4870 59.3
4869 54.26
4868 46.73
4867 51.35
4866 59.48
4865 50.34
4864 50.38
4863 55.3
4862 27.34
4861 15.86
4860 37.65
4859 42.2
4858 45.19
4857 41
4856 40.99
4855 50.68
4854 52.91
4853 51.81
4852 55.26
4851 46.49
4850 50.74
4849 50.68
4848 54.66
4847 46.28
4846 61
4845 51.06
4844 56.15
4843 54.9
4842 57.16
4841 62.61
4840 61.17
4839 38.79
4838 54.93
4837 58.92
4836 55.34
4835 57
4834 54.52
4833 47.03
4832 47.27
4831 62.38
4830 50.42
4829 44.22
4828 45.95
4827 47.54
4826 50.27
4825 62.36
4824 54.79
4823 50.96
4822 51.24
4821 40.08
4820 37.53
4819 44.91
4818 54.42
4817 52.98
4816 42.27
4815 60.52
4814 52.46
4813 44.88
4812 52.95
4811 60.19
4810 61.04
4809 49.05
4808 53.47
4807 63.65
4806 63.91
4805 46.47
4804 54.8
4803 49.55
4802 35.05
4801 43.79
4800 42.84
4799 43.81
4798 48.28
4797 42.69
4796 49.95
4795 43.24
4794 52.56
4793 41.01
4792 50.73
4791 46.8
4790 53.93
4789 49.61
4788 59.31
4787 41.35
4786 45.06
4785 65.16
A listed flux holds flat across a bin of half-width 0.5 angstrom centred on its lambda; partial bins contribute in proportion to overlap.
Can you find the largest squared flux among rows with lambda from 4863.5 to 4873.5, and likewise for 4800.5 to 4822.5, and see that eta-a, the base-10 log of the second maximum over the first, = 0.062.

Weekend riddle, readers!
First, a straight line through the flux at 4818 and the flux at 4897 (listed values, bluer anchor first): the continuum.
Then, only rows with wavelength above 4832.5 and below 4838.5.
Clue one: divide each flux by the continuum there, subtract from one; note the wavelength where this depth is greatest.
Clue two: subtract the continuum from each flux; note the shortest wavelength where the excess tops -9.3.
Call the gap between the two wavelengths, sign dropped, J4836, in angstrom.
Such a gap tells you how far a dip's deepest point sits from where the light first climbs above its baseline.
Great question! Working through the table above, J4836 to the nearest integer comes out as 0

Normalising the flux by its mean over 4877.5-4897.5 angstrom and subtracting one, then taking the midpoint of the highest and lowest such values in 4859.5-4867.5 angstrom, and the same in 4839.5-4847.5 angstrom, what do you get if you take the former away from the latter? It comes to 0.32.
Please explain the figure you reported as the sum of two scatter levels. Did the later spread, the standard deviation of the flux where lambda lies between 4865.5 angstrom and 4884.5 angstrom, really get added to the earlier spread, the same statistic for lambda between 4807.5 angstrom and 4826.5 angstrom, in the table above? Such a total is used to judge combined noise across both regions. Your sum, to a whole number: 13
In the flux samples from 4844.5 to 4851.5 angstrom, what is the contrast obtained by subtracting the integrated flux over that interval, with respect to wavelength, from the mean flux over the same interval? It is -309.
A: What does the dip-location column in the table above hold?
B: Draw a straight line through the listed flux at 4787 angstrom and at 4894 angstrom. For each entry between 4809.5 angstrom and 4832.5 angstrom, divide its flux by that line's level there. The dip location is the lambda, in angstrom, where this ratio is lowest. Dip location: 4820 angstrom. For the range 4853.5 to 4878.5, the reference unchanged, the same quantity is 4861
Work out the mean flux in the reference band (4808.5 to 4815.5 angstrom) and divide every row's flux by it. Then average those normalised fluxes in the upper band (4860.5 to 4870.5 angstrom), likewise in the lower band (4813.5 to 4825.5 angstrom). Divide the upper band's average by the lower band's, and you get 0.93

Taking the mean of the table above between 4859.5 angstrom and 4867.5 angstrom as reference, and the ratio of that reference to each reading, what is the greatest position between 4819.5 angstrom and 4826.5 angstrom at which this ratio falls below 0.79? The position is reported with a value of 4825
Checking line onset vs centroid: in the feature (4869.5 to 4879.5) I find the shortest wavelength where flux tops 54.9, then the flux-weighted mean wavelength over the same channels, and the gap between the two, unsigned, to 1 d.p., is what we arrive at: 4.5 angstrom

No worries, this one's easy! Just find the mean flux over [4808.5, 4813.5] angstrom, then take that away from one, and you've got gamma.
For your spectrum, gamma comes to -53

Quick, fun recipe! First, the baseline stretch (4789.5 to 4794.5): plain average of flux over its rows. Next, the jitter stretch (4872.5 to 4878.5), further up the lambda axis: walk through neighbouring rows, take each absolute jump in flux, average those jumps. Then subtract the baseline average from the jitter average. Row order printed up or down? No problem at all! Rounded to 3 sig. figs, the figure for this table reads -45.2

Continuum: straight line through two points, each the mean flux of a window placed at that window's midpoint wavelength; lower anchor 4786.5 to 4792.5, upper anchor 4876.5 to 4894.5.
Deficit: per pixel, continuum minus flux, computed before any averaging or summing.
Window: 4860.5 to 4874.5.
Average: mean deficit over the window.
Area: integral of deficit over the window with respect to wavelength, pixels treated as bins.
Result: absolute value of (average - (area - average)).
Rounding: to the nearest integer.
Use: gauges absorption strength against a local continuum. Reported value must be 40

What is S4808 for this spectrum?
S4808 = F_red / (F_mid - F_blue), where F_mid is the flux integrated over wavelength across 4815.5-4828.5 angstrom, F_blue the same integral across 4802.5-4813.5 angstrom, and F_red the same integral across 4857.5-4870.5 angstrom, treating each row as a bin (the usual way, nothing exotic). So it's 17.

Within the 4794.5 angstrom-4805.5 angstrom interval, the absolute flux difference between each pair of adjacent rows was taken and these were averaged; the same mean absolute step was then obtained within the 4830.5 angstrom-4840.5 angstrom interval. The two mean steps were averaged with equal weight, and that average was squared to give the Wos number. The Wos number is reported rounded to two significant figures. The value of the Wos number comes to 52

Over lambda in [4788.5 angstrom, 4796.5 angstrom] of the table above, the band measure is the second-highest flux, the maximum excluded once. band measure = 52.56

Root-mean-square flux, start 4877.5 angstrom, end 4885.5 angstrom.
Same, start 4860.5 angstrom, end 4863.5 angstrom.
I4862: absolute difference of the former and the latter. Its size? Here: 16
